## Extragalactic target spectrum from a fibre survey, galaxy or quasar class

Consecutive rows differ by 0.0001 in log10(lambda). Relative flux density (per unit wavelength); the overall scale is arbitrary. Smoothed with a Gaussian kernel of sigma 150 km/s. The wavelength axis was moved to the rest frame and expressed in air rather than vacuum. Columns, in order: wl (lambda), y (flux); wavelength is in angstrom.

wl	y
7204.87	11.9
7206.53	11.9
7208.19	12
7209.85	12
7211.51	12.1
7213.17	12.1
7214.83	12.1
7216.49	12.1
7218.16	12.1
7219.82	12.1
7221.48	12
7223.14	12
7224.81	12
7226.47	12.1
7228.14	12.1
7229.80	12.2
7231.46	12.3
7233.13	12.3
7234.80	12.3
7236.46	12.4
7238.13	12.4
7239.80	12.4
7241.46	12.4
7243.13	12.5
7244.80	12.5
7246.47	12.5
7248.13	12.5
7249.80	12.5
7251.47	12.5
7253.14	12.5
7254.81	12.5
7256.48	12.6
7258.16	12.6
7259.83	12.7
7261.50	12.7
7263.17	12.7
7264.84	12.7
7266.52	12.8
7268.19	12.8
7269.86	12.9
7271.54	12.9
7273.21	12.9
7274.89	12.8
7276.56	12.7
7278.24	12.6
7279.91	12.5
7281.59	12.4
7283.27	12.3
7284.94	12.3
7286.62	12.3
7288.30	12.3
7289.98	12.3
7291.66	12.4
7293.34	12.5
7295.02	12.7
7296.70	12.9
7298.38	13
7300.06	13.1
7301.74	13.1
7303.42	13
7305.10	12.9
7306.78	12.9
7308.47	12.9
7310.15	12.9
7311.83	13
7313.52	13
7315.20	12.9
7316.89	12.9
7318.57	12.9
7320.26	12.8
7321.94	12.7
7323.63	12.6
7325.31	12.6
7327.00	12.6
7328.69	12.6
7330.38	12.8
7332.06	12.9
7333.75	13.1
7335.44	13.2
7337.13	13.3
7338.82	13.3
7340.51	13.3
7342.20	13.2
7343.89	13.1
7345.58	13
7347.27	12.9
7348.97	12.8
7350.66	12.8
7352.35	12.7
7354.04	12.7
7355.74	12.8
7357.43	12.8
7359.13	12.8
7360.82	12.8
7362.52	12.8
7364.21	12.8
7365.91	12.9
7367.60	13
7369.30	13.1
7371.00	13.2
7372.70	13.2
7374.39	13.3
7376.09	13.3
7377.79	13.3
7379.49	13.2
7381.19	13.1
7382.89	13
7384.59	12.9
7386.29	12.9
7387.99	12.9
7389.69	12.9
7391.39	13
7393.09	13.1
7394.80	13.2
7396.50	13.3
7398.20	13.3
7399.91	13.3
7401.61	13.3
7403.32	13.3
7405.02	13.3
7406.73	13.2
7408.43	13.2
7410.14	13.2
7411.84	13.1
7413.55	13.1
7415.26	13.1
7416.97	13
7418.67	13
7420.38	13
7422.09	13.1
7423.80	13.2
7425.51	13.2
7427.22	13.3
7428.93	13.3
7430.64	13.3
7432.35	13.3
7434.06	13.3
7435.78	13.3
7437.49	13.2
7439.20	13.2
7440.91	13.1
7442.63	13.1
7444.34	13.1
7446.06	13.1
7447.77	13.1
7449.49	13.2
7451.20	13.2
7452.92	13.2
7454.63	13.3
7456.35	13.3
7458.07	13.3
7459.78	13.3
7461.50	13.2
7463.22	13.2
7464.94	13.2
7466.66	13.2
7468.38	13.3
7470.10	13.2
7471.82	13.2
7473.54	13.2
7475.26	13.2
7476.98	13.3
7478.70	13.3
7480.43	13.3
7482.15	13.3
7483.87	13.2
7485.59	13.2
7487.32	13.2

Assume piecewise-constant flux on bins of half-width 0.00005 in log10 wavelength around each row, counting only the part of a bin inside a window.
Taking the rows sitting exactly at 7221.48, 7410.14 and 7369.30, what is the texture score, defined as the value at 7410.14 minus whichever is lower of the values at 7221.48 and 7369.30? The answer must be 1.20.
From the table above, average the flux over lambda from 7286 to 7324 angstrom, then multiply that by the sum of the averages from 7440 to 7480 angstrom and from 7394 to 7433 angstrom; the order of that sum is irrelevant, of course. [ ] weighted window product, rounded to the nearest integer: 338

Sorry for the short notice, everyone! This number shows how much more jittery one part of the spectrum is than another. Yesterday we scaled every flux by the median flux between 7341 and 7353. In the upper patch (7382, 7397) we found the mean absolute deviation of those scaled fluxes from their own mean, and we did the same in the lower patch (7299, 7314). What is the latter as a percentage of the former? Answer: 58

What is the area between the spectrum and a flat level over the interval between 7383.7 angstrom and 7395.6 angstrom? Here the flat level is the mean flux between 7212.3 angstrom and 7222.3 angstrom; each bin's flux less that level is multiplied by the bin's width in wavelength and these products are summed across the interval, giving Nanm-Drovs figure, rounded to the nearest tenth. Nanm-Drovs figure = 10.7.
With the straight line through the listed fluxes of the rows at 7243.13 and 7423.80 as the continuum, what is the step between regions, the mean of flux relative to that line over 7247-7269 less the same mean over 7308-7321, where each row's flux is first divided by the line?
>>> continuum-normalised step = -0.0055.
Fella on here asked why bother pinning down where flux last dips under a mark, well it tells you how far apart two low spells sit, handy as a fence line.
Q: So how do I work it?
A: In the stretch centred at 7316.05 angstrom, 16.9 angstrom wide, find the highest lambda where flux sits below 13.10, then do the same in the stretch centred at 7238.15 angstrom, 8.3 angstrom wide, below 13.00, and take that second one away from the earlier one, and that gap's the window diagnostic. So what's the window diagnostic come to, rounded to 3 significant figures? 82.2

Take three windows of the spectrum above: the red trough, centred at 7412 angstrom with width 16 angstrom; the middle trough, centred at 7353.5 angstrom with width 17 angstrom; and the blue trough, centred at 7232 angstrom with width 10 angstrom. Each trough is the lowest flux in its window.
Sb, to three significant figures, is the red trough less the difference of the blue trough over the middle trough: 13.6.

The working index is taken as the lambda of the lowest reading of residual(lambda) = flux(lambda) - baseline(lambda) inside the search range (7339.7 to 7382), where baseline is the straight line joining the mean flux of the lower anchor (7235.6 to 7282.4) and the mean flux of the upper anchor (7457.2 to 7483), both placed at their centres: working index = 7354.04 angstrom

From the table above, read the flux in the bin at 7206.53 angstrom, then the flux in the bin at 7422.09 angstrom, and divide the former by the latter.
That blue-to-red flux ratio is 0.908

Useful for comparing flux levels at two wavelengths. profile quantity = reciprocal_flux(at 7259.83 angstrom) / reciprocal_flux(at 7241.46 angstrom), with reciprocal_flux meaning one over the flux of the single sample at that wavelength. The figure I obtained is 0.976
